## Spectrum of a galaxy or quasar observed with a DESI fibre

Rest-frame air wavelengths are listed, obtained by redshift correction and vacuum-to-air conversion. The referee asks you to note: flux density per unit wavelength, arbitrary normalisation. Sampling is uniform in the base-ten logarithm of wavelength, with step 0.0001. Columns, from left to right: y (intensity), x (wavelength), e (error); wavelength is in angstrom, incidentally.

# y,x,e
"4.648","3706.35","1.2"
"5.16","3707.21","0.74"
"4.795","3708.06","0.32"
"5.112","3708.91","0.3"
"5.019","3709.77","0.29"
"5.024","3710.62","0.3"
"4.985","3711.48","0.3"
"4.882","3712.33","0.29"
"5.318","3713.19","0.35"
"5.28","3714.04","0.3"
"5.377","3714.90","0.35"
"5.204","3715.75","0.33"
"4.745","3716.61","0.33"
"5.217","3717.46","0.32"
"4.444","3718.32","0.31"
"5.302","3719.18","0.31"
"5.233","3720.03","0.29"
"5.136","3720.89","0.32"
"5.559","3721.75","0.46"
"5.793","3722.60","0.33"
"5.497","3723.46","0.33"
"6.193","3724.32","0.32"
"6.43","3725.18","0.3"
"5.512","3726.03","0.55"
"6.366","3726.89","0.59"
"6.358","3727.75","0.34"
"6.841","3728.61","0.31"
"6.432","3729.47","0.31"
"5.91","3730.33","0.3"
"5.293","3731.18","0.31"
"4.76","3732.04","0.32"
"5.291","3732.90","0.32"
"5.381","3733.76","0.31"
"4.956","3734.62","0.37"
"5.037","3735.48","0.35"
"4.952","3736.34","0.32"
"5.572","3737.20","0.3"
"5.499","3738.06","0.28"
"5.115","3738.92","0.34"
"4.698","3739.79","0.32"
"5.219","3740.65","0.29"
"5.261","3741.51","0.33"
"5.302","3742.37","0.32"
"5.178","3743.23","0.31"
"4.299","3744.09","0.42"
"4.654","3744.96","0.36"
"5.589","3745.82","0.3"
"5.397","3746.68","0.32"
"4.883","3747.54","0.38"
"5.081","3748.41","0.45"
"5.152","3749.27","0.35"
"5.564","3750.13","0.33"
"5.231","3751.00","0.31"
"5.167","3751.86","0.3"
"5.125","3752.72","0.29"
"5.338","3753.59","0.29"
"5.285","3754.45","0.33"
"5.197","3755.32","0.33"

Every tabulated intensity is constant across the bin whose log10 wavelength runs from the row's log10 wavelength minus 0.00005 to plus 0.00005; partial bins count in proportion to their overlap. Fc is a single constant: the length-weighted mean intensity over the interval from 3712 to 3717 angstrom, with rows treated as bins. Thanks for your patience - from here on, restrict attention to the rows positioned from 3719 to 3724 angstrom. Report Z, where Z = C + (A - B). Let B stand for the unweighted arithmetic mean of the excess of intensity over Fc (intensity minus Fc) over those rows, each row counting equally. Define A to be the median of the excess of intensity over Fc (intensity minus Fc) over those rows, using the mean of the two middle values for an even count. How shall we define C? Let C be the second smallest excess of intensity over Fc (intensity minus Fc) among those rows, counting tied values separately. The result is 0.1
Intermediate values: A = 0.26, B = 0.28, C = 0.09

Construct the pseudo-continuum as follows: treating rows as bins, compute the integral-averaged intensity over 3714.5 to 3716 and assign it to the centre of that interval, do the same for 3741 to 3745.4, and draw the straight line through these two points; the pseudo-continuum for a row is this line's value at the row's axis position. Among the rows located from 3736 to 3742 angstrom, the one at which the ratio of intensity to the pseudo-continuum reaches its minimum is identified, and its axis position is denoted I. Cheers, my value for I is 3739.79 angstrom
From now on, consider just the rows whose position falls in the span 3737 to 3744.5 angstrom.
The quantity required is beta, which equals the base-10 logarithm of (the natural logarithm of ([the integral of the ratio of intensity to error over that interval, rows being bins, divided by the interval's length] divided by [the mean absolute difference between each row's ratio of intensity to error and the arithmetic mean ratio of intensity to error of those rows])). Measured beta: 0.326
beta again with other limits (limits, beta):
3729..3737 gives 0.340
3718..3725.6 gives 0.337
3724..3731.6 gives 0.216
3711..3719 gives 0.457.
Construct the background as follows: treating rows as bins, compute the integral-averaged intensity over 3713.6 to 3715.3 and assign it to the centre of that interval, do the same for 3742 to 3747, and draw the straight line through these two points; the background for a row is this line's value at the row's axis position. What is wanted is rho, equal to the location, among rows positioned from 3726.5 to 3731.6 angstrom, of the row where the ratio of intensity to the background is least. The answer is 3731.18 angstrom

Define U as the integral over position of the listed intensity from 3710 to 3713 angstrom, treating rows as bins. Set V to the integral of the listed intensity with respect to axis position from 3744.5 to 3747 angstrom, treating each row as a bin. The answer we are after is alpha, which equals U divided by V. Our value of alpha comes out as 1.15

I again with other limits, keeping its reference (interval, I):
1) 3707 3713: 3708.06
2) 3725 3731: 3726.03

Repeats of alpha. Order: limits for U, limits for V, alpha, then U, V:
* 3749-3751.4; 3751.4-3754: 0.94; 12.8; 14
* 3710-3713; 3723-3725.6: 0.96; 15.0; 16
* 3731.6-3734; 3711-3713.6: 0.94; 12.3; 13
